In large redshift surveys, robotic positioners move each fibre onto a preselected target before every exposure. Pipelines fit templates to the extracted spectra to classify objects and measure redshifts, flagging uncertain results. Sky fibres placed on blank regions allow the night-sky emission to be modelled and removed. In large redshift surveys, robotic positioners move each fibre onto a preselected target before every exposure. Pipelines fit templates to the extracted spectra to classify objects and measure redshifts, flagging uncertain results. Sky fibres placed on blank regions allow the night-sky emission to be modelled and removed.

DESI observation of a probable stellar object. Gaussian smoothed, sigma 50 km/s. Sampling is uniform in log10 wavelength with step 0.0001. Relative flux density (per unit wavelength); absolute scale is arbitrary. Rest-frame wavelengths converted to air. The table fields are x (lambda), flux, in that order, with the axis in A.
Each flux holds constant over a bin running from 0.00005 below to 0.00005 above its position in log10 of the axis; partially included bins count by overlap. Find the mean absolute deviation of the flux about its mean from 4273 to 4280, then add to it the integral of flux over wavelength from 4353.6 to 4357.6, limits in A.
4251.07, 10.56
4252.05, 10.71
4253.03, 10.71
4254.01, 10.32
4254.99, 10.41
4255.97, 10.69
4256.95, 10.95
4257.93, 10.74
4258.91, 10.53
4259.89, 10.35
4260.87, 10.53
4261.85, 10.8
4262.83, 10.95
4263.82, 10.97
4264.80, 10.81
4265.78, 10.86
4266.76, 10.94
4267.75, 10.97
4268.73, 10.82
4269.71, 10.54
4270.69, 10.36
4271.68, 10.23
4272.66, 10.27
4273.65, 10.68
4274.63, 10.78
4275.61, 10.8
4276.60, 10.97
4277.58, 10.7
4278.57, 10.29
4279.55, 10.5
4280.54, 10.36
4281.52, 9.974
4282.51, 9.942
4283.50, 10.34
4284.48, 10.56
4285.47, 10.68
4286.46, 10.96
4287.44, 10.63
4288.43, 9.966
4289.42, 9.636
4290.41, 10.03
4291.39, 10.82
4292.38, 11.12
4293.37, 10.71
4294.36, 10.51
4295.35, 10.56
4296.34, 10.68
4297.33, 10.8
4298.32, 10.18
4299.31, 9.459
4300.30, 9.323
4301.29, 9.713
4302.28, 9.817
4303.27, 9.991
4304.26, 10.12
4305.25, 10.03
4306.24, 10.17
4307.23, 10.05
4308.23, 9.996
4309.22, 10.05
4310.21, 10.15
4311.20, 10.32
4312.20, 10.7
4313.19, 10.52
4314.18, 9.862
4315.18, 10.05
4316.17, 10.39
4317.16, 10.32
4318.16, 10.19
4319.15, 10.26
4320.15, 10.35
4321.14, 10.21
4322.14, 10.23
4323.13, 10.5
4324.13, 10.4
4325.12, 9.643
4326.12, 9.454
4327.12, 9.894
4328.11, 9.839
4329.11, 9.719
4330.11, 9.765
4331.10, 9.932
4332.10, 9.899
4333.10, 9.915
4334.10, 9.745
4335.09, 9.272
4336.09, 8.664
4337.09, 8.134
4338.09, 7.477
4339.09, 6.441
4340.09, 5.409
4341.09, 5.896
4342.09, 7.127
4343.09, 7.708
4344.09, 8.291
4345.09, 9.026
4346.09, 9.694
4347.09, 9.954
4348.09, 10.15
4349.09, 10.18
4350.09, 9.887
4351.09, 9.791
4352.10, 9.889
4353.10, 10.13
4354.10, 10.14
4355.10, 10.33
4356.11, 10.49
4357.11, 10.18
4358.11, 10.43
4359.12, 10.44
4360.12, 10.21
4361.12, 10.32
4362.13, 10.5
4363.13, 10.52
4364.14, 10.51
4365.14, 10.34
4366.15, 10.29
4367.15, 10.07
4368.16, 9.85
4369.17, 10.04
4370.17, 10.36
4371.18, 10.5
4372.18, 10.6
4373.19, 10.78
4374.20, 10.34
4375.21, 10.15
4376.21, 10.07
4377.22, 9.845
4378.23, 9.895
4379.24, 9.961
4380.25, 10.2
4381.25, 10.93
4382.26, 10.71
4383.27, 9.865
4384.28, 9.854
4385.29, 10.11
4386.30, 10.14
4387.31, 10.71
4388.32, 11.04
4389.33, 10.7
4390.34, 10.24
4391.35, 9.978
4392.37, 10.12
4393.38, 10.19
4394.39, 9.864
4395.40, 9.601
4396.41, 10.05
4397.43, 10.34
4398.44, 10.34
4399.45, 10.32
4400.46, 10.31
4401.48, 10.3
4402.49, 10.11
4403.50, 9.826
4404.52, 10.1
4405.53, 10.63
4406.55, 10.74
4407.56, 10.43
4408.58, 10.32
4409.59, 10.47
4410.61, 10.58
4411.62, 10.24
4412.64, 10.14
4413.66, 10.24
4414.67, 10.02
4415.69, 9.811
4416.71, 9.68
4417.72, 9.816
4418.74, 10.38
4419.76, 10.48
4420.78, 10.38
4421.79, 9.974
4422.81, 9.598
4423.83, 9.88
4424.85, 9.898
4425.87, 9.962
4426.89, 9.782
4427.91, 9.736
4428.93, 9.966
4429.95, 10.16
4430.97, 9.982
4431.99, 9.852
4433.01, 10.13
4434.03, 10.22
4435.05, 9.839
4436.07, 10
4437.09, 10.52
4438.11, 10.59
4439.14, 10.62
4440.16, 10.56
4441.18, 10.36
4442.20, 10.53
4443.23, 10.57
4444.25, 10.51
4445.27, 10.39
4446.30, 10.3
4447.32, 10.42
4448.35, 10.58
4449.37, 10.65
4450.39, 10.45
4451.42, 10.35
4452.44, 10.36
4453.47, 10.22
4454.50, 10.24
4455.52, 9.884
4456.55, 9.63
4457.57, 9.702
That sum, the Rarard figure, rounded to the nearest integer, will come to 41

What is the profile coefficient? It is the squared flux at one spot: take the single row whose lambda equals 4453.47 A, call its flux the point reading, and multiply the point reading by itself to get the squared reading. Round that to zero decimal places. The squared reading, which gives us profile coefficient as 104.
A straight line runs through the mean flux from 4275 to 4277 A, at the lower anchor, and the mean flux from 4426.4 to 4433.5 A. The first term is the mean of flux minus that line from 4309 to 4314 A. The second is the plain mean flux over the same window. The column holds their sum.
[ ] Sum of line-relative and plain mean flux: 10.0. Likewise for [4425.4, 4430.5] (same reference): 9.9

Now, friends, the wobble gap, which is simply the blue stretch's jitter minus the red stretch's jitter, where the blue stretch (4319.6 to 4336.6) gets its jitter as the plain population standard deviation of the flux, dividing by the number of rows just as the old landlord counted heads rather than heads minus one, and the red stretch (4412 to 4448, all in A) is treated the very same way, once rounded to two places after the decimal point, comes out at 0.14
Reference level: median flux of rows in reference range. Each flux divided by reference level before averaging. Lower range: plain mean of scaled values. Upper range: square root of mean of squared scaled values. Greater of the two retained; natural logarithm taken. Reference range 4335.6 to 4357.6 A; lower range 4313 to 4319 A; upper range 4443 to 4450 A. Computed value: 0.074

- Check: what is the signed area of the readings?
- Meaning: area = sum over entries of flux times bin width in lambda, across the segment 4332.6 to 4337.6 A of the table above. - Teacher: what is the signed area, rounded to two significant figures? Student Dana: 46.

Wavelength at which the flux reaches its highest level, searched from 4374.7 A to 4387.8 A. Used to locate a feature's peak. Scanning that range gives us 4381.25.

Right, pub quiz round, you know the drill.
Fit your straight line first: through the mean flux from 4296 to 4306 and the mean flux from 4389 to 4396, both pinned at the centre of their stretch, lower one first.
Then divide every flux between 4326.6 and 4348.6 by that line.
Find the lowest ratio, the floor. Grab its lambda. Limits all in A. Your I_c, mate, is 4340.09 A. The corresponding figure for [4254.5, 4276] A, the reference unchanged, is 4271.68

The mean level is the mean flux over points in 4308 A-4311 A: 10.1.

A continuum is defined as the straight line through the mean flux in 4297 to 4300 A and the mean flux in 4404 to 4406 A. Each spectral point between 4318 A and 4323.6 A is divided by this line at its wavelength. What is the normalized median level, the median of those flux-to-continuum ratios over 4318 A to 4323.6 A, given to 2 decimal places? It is 1.01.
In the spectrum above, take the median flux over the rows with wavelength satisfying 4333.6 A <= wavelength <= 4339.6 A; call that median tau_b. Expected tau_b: 8.4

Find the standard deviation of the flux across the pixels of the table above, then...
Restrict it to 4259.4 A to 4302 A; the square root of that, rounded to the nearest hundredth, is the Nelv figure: 0.66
